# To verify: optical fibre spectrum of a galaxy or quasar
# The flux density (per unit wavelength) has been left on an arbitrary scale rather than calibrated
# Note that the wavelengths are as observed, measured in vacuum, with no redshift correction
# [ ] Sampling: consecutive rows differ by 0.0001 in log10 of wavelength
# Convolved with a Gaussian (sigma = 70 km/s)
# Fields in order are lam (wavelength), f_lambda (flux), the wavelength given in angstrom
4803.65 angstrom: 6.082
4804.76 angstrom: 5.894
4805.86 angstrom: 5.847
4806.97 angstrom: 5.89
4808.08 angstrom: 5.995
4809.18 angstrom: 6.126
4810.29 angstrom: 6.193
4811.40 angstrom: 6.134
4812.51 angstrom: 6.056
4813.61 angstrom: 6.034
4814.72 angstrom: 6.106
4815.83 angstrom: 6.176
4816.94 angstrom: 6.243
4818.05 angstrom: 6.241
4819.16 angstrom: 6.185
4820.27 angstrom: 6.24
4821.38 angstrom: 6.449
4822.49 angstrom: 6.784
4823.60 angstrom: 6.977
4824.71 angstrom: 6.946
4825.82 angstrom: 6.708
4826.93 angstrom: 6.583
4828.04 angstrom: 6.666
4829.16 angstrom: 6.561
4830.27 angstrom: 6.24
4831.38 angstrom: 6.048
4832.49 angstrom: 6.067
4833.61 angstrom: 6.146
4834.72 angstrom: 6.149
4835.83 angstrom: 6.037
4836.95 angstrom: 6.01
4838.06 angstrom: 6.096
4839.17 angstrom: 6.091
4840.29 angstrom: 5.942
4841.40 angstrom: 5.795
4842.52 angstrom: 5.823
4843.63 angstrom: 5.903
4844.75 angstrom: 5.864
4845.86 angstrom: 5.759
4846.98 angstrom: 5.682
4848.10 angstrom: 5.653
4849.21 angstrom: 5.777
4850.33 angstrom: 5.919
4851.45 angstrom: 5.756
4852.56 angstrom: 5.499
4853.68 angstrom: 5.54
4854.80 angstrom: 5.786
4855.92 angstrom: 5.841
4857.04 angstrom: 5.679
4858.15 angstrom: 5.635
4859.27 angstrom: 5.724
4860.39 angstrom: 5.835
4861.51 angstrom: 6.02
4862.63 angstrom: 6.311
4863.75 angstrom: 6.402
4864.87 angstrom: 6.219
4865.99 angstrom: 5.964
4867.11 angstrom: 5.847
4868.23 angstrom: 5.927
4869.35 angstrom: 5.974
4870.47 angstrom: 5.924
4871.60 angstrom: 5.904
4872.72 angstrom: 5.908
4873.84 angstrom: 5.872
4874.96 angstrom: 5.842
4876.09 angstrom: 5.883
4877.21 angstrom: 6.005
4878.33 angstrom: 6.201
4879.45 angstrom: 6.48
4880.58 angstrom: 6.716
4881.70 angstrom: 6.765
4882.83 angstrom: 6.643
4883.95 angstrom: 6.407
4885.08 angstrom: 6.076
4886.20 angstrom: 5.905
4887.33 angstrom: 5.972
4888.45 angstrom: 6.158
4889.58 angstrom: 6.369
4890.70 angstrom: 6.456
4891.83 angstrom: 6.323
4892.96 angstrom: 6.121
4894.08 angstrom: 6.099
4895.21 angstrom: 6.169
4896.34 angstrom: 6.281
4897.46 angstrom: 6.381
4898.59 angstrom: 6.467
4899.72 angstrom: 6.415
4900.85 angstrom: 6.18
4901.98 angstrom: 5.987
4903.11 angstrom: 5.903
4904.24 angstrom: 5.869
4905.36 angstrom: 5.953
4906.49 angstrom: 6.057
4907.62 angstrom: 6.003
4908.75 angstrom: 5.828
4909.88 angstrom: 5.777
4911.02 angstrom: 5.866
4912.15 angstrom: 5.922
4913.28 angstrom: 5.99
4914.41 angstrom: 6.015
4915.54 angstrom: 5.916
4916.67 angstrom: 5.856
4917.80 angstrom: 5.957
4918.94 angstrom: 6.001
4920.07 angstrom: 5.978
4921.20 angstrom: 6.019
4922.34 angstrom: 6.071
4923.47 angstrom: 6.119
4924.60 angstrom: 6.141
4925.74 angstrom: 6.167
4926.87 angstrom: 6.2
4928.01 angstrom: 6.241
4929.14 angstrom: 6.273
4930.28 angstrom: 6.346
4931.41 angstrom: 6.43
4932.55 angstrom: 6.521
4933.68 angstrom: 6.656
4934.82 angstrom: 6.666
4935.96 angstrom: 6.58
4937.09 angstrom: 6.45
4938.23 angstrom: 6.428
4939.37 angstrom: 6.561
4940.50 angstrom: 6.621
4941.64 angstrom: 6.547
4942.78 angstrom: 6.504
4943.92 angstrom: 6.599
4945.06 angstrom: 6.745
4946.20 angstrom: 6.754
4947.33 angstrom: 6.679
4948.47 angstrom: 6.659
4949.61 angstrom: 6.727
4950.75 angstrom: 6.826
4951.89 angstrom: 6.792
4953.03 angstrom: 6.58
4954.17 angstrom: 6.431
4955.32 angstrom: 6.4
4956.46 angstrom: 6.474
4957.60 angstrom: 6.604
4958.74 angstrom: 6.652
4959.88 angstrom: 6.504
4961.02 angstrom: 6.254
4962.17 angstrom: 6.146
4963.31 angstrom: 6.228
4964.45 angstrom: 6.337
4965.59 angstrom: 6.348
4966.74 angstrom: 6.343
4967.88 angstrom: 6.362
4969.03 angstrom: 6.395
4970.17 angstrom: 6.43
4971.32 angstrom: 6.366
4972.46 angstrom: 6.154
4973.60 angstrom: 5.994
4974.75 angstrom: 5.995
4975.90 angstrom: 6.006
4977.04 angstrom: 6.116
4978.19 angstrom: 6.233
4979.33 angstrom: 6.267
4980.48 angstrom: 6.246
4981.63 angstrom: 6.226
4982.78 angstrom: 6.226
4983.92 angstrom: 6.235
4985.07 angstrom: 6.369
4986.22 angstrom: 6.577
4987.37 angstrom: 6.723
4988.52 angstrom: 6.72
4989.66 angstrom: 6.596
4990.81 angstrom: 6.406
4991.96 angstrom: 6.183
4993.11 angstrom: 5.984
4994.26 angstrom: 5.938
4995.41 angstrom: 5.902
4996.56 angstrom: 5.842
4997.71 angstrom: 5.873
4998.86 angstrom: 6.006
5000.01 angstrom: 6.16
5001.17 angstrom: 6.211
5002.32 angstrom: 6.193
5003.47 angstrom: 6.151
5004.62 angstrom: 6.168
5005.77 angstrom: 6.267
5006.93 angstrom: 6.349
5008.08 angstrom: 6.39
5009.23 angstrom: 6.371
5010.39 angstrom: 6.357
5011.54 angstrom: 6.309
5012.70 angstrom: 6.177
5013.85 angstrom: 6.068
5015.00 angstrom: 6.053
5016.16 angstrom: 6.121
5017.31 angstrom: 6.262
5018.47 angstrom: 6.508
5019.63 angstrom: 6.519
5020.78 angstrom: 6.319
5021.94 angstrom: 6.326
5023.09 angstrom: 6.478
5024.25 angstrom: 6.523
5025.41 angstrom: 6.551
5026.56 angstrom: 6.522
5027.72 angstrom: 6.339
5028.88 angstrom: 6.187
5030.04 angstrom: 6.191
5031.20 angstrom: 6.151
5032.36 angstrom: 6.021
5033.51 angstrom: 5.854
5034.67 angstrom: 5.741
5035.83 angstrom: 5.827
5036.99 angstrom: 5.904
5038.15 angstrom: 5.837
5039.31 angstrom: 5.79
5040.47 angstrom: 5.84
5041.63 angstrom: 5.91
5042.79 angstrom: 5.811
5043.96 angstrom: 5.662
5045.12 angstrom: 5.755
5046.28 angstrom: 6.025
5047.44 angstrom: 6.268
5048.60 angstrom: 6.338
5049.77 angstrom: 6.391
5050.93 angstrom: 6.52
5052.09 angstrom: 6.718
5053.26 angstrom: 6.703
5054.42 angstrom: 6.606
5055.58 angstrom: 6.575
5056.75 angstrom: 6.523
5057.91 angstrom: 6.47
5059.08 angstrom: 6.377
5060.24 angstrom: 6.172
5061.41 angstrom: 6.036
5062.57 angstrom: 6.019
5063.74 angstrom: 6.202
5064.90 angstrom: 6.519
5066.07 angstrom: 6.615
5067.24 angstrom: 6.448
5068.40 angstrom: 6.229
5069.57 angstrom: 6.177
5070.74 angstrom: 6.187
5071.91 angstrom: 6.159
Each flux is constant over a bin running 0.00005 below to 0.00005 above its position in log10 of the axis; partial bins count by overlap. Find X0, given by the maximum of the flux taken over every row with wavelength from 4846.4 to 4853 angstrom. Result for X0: 5.919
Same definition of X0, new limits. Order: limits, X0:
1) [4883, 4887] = 6.407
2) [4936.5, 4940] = 6.561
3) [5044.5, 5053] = 6.718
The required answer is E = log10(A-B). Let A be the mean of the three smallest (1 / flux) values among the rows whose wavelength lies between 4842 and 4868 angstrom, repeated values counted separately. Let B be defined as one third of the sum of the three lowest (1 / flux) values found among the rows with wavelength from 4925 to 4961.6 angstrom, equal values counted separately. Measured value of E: -1.9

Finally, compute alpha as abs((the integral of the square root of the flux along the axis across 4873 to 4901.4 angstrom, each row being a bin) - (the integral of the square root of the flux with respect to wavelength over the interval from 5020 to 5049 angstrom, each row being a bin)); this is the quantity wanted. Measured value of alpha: 0.6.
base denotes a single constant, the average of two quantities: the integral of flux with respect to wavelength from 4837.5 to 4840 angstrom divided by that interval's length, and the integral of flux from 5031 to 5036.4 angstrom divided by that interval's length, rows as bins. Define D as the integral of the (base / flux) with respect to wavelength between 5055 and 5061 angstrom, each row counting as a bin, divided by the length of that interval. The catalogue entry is 0.93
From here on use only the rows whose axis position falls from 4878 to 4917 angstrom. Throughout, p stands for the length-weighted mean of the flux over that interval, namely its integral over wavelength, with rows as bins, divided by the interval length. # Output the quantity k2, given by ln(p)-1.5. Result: 0.318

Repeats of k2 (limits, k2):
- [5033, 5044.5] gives 0.260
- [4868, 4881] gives 0.300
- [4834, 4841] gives 0.301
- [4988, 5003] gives 0.317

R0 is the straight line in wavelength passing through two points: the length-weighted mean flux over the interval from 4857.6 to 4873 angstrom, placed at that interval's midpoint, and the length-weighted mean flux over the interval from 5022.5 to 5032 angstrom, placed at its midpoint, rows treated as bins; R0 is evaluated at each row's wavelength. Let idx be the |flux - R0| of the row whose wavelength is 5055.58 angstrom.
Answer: 0.1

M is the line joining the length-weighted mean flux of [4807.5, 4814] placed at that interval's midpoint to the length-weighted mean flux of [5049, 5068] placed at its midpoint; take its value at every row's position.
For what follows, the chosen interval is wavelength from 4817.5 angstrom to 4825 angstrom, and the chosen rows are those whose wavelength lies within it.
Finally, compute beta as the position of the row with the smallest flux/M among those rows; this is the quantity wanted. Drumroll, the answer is 4819.16 angstrom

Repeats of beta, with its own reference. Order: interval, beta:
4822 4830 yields 4829.16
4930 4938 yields 4930.28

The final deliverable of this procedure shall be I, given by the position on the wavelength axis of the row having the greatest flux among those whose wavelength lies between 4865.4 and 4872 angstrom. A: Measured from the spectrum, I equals 4869.35 angstrom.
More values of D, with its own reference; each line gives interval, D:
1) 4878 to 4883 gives 0.91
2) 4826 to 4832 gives 0.93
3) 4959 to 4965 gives 0.95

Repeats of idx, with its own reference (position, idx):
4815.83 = 0.3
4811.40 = 0.3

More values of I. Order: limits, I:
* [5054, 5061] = 5054.42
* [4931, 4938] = 4934.82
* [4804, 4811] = 4810.29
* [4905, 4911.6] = 4906.49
